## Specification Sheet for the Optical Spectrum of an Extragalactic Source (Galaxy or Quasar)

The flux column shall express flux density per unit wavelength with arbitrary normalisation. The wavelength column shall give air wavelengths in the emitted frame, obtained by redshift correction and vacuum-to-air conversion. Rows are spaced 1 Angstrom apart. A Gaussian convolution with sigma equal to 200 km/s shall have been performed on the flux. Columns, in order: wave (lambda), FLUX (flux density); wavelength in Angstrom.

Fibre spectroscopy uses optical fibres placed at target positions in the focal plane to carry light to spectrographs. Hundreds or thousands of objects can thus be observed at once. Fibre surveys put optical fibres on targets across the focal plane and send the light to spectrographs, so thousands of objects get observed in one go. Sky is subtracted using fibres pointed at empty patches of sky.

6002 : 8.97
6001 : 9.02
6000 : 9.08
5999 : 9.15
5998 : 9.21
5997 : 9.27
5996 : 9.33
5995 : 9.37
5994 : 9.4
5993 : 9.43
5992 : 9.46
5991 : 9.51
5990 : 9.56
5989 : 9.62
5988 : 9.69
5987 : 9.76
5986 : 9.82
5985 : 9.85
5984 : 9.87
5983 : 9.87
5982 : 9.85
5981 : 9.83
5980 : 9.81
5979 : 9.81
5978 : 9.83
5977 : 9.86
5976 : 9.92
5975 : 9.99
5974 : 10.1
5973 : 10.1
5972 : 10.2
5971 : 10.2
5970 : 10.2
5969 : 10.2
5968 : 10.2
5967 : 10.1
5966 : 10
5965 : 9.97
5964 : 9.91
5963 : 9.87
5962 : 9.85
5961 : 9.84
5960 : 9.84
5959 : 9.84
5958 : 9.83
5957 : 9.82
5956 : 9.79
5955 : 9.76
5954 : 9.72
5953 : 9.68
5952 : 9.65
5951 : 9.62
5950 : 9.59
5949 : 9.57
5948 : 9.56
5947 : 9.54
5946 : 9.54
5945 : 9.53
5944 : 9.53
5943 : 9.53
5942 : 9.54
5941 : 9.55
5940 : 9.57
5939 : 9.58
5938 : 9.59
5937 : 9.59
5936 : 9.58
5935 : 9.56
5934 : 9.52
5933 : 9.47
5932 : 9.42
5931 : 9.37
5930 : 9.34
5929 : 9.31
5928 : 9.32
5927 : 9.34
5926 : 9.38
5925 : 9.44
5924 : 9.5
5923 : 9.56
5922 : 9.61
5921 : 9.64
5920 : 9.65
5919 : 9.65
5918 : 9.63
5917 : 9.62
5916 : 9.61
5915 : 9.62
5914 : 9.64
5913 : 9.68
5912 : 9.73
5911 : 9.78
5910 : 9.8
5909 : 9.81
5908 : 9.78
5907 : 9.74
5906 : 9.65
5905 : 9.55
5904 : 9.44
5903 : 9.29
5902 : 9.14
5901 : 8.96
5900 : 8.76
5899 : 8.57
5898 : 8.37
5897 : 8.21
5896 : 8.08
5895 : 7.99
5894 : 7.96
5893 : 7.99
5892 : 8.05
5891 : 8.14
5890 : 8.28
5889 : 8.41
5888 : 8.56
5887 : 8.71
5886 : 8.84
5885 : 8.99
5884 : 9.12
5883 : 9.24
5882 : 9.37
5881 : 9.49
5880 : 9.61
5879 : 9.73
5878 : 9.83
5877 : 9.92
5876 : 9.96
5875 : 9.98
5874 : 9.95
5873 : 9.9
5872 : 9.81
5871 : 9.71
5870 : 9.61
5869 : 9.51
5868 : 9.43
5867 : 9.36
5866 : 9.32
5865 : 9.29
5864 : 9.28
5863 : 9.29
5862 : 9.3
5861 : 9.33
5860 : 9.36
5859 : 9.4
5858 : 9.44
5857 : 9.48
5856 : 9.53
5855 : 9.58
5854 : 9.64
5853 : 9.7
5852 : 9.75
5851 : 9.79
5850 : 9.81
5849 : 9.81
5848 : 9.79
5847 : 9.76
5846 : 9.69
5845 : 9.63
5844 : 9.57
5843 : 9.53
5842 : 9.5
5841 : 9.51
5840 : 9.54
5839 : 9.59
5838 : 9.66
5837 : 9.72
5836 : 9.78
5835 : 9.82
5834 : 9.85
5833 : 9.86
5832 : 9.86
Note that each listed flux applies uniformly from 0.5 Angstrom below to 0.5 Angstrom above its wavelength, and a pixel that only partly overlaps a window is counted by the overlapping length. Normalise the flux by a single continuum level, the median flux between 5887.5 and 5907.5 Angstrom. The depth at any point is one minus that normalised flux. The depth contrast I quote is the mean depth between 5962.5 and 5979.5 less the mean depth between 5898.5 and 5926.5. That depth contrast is -0.061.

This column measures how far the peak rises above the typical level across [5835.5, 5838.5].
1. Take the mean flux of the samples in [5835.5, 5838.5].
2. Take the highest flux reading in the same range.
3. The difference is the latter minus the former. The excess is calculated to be 0.060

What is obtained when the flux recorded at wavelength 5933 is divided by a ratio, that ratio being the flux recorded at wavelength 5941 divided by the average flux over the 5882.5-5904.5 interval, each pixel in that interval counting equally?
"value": 8.52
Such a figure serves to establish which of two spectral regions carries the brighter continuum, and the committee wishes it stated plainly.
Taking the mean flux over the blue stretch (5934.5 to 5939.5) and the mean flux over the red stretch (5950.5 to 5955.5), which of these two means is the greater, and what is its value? 9.69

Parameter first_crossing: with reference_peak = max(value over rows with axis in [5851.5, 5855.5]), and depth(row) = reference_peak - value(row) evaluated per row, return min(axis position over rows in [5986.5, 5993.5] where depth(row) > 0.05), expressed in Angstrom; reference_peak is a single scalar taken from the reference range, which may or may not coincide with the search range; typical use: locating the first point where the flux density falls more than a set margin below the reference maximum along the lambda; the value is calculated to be 5988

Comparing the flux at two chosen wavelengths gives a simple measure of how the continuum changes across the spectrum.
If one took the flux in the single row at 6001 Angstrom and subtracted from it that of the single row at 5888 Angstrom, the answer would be 0.46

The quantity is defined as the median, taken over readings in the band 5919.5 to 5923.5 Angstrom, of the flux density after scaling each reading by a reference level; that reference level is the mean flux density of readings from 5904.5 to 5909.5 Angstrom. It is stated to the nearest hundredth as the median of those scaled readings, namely 0.99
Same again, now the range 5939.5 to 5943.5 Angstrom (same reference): 0.98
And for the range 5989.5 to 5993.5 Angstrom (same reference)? 0.98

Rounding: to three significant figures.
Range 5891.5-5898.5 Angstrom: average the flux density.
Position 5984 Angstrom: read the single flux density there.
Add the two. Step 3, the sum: 18.0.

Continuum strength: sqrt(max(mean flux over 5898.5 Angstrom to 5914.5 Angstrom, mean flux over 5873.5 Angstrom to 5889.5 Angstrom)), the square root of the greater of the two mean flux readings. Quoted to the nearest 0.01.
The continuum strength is 3.08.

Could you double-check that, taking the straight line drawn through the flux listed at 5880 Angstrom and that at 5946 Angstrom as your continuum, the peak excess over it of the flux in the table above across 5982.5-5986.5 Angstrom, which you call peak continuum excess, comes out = 0.37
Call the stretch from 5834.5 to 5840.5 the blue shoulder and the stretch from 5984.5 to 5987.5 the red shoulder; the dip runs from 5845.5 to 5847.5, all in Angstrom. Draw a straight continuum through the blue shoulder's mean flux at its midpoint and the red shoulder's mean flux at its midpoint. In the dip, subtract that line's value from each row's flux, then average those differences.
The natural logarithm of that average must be -3.4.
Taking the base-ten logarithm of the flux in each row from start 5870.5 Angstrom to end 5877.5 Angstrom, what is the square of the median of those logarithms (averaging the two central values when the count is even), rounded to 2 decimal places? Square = 0.99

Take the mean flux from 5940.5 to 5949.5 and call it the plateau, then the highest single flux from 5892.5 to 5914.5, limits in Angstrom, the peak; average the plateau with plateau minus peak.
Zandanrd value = 4.64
